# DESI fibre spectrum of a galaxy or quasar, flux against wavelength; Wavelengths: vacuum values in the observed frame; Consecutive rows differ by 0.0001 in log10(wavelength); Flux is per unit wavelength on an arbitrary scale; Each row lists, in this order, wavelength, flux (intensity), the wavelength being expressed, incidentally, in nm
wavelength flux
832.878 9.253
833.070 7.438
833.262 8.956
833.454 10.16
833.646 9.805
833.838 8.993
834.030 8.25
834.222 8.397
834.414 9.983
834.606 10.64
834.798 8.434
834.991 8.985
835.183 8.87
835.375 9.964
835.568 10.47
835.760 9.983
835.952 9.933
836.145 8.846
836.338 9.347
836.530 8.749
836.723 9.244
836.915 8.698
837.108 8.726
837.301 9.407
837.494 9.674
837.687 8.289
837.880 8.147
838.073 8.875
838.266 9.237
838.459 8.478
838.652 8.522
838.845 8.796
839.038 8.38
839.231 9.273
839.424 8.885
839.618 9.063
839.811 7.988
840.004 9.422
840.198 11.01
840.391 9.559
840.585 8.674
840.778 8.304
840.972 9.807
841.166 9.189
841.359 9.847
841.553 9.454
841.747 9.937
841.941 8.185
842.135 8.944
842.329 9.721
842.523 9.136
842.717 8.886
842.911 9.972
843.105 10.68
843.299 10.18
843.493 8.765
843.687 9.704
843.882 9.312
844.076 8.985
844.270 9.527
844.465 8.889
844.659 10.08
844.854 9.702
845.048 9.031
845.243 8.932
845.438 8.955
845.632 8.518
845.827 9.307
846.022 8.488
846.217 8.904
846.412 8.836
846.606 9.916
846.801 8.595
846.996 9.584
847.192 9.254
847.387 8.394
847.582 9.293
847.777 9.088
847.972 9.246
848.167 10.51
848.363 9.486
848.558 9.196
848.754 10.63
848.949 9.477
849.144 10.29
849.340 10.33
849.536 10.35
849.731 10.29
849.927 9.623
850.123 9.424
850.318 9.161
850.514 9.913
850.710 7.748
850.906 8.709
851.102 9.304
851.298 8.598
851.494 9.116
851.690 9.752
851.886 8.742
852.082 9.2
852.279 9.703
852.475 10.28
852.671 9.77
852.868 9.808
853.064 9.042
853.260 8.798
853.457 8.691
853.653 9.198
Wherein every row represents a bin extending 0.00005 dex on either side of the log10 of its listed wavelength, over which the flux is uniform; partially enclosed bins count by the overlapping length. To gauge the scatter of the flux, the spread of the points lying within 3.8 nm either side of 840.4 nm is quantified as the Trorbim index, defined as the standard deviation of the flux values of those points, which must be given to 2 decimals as 0.68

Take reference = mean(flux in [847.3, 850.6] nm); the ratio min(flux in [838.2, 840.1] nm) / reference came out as 0.82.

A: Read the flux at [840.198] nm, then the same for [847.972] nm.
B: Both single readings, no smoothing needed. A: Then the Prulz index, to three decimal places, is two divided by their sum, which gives 0.099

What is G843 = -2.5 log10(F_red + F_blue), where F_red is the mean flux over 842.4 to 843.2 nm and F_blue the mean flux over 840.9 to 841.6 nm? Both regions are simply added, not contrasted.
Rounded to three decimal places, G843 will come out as -3.211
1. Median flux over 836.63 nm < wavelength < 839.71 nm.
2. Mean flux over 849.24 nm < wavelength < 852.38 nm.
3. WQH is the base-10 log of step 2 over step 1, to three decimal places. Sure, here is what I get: 0.026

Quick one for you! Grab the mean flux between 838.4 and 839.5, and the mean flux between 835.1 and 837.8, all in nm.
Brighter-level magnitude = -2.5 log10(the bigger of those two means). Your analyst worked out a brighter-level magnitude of -2.42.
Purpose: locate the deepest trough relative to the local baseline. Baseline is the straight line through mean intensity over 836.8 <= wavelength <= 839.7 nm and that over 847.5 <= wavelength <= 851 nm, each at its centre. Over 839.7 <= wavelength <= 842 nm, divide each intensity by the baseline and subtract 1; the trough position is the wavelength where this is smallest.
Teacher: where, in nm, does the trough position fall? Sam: 839.811 nm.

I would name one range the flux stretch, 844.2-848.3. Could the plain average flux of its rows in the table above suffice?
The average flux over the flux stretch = 9.2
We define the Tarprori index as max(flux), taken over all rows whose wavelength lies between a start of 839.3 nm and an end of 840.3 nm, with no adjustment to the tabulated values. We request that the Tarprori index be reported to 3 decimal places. 11.010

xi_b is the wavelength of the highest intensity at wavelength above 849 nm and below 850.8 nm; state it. 849.536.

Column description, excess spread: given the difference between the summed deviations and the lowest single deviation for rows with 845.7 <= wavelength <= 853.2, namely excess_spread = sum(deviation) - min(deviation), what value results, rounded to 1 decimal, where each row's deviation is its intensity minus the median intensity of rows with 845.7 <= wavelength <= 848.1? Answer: 10.4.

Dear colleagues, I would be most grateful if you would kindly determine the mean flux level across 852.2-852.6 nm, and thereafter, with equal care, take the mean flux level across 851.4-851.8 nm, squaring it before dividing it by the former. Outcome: 8.9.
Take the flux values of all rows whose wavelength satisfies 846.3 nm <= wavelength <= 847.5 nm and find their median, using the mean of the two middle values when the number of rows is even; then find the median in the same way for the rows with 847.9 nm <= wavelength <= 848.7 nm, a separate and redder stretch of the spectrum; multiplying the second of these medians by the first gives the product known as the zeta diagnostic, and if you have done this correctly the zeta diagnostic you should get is 85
